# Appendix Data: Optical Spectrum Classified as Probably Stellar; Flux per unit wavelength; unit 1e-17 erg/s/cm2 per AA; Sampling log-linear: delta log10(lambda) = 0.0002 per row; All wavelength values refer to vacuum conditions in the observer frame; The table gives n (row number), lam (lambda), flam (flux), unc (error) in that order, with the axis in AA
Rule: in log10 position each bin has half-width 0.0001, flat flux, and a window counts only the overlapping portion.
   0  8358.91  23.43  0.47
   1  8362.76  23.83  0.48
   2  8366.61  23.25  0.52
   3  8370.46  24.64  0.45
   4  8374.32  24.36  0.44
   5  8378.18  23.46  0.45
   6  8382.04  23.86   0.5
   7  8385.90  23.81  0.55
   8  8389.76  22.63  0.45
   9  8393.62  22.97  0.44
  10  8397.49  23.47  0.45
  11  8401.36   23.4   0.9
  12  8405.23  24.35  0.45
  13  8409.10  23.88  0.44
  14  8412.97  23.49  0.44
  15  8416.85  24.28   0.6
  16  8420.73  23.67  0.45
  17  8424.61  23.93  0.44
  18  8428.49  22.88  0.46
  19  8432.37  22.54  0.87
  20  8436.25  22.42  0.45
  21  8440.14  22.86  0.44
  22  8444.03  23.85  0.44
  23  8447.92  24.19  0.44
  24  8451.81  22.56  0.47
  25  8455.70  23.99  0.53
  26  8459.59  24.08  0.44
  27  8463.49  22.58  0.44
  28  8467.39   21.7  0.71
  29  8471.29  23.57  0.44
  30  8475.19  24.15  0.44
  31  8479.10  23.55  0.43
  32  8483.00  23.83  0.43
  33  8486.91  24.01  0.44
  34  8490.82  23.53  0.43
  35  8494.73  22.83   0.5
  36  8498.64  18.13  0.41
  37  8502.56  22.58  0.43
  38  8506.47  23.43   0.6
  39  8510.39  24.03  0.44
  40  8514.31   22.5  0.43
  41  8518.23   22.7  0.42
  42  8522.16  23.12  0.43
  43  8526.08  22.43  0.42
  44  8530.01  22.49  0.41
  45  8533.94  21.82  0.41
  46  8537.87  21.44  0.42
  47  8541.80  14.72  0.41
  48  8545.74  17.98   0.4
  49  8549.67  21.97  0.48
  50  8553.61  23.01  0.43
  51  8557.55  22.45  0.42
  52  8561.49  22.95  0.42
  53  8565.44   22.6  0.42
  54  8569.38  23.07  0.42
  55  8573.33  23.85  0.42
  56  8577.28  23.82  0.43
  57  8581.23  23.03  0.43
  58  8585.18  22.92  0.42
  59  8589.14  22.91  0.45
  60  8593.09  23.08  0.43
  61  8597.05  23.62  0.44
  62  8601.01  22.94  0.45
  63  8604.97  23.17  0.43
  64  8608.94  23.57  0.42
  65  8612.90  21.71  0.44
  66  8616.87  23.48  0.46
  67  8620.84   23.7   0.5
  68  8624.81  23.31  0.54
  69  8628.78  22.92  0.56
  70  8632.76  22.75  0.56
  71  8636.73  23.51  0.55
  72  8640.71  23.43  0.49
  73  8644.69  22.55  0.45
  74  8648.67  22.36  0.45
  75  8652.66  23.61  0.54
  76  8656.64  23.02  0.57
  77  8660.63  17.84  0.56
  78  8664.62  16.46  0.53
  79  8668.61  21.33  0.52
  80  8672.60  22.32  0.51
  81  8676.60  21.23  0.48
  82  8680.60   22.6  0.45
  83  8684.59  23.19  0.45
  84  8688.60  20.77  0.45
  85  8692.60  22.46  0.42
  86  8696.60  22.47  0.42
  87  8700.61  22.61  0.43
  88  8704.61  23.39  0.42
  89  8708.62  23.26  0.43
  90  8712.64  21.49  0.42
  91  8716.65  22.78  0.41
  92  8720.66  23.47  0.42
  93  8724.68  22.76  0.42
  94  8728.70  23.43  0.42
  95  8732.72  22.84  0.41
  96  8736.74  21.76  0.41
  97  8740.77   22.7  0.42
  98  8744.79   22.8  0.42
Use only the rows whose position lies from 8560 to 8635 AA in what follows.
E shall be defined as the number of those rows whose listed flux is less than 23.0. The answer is 8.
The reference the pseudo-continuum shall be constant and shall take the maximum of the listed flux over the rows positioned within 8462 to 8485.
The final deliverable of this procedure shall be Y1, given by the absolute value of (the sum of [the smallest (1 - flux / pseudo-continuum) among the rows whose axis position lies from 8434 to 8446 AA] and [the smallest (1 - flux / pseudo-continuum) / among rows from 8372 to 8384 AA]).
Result 0.00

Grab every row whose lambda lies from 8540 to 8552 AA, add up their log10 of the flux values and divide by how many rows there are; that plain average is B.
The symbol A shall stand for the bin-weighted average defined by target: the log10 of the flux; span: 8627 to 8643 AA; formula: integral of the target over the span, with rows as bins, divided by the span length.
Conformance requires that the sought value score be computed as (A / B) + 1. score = 2.09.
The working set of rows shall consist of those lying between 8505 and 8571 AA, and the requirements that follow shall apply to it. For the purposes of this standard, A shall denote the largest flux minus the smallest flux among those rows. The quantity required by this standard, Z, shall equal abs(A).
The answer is 9.3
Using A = 9.3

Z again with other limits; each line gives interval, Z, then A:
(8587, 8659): 2.0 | 2.0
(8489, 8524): 5.9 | 5.9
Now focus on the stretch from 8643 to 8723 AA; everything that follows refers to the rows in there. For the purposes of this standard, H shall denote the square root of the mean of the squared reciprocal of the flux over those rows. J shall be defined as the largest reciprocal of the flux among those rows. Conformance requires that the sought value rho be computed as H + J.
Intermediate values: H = 0.046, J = 0.061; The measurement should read 0.1069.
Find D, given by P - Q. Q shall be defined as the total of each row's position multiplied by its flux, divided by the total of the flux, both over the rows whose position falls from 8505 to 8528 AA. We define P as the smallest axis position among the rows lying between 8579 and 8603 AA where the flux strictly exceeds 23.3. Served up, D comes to 80.9 AA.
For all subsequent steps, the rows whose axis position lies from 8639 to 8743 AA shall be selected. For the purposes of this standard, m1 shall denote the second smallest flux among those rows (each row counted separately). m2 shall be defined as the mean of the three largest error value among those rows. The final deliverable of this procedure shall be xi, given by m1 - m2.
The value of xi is 17.3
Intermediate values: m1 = 17.84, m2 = 0.557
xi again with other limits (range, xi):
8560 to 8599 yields 22.5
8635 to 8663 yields 21.8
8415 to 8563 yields 17.3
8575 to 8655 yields 21.8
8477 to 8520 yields 22.0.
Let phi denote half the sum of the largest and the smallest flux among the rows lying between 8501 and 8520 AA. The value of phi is 23.3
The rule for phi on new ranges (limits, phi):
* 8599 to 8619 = 22.6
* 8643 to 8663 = 20.7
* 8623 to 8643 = 23.1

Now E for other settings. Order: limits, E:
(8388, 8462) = 7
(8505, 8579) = 12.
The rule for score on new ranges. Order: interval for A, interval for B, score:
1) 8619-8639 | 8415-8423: 1.99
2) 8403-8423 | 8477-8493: 2.00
